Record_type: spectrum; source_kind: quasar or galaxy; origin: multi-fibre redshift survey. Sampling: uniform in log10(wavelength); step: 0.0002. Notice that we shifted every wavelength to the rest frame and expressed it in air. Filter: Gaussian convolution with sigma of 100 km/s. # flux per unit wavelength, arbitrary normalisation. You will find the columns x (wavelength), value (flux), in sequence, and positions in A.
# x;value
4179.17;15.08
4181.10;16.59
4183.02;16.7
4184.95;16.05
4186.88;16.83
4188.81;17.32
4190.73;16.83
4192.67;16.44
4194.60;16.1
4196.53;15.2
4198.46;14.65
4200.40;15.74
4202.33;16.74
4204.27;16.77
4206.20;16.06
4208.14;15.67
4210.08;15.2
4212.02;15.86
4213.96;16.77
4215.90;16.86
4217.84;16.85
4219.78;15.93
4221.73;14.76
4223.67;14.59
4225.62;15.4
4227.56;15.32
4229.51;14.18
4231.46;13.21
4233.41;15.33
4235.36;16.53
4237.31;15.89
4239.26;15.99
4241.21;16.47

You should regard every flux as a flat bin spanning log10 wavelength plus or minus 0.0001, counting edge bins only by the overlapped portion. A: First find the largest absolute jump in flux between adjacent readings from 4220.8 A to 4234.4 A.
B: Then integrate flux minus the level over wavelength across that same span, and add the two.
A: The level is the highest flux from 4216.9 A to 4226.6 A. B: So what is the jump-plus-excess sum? -27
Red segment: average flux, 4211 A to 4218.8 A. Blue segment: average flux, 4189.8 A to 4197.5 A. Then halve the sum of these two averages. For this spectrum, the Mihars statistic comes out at 16.36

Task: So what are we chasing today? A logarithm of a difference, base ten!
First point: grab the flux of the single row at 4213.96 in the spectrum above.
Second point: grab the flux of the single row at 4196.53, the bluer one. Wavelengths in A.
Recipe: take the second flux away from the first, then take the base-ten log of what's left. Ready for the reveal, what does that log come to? 0.20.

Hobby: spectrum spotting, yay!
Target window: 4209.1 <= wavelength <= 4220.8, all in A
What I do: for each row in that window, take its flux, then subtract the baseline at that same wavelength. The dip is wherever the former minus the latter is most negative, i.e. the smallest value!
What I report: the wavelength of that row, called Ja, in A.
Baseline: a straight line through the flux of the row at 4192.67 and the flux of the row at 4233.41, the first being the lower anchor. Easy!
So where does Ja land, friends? 4210.08 A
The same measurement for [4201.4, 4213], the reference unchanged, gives 4210.08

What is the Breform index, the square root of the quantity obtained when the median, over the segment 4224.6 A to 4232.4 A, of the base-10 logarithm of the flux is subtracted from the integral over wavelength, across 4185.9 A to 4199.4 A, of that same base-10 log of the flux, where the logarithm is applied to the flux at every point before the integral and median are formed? 3.89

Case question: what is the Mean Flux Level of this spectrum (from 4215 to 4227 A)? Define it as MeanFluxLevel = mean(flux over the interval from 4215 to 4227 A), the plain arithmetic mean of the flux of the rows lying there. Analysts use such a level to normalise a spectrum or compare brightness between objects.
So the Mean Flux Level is 15.7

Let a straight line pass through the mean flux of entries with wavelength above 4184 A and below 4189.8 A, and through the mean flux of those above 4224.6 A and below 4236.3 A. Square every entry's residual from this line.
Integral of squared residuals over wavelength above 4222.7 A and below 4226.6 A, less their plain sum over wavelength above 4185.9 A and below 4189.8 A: 0.5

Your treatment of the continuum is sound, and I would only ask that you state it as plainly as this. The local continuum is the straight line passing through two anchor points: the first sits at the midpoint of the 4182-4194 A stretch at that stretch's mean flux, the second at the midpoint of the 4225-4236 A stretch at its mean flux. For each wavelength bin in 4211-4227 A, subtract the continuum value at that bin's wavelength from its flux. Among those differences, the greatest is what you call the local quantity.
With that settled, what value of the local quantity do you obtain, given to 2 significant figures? 1.4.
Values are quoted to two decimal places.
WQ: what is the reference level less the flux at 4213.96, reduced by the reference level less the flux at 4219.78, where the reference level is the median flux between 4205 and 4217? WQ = -0.84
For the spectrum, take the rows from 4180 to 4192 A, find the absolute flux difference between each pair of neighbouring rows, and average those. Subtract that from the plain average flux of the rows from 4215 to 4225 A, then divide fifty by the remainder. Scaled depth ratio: 3.27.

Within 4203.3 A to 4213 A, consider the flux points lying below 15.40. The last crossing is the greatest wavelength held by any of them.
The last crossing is 4210.08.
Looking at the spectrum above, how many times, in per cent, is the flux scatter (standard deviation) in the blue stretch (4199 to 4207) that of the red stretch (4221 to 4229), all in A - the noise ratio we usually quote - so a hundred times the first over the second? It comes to 127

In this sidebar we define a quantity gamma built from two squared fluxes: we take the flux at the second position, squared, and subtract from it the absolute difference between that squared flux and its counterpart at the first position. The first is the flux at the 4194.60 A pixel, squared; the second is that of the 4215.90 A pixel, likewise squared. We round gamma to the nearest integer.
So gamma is 259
